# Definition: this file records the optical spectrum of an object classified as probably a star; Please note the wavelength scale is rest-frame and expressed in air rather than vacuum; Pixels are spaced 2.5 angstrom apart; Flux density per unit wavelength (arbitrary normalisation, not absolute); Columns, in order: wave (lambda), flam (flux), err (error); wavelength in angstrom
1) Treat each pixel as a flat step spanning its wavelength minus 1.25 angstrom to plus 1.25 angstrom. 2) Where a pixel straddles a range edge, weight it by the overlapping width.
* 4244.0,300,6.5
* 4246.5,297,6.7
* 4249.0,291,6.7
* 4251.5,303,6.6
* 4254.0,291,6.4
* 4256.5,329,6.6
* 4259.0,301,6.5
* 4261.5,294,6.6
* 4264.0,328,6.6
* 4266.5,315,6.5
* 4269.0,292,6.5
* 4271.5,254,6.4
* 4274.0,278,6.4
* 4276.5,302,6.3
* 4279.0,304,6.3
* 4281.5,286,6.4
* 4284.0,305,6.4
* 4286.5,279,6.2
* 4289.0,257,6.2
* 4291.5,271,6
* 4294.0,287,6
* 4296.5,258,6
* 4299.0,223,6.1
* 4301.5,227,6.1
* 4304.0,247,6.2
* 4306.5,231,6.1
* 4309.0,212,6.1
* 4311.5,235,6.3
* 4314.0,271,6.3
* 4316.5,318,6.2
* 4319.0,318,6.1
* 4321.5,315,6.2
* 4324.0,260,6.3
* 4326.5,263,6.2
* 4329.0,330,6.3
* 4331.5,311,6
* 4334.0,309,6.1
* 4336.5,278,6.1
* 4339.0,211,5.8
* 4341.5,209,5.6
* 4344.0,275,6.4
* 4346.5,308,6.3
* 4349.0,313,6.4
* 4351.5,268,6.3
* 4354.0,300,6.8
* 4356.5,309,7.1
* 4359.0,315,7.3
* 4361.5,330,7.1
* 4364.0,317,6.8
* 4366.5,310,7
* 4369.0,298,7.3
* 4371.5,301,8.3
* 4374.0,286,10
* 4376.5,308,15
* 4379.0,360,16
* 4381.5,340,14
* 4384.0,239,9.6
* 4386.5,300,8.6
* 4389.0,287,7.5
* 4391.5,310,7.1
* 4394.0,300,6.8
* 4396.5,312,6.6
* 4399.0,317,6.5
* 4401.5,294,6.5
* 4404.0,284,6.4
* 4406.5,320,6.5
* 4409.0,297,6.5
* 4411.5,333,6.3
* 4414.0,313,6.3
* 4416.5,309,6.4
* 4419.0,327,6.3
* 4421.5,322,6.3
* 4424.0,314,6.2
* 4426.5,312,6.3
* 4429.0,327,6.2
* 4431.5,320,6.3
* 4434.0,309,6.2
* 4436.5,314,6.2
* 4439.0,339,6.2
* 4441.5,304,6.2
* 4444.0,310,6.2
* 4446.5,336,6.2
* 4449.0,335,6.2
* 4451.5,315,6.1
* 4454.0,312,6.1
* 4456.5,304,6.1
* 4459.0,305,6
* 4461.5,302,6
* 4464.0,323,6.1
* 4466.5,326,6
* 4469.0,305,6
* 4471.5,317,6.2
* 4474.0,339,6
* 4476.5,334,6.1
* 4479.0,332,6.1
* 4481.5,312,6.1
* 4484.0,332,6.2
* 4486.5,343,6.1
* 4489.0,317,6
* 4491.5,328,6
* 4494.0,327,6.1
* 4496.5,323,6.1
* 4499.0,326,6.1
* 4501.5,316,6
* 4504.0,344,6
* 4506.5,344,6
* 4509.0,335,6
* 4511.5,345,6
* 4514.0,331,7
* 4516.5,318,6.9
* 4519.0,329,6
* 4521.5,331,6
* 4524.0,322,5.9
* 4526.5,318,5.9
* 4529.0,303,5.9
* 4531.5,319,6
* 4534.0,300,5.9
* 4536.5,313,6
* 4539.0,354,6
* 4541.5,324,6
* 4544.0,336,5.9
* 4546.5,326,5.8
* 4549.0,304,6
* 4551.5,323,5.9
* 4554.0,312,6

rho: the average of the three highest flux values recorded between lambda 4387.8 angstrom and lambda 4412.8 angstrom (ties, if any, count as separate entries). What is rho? 323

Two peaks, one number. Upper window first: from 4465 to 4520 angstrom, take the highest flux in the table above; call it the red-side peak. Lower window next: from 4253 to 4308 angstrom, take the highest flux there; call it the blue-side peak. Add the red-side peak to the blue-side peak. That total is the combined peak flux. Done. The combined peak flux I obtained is 674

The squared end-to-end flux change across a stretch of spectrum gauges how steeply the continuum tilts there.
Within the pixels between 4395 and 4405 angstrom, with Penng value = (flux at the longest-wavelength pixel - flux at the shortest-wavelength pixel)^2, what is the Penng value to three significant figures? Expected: 784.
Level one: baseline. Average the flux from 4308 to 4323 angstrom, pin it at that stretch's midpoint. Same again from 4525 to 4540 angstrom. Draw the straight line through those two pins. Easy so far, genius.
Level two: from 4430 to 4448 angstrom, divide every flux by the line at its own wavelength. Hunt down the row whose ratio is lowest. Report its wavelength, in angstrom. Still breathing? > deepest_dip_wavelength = 4441.5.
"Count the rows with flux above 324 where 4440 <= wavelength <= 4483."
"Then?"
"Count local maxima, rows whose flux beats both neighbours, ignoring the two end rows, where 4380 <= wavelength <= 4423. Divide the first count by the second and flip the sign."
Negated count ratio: -1.0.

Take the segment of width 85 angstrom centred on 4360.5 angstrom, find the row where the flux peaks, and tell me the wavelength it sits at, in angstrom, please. 4379.0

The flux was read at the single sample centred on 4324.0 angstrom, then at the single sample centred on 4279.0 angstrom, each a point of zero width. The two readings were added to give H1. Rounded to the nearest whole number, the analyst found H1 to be 564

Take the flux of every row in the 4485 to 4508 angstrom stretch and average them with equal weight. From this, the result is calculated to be 330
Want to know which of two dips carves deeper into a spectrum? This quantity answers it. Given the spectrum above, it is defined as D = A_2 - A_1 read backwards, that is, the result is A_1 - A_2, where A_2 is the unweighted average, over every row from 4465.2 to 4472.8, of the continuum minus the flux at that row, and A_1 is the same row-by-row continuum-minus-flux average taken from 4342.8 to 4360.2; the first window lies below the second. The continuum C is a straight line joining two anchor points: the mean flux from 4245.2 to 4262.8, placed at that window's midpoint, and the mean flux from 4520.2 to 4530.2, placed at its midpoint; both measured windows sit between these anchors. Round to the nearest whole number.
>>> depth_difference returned 10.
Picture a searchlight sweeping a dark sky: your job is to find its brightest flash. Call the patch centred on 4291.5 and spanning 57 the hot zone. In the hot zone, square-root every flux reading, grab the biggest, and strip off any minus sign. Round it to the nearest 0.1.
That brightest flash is 18.1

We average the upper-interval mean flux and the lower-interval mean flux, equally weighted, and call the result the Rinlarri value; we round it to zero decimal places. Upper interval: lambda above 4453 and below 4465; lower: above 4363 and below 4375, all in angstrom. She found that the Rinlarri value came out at 306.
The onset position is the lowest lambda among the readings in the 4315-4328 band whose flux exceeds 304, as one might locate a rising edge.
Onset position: 4316.5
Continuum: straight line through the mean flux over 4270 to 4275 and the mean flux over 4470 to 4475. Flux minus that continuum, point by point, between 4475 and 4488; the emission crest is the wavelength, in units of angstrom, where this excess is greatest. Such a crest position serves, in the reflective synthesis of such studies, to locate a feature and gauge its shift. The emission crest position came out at 4486.5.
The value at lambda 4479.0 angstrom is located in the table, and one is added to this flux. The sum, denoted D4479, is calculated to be 333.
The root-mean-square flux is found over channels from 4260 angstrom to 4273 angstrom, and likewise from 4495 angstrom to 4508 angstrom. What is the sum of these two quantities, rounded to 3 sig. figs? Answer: 628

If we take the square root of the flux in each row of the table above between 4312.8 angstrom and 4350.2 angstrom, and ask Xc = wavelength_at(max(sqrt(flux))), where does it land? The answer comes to 4329.0 angstrom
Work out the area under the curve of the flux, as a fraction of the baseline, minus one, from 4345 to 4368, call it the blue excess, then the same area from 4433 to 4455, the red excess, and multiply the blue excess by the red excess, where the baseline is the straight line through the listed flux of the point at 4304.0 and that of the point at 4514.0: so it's 4.0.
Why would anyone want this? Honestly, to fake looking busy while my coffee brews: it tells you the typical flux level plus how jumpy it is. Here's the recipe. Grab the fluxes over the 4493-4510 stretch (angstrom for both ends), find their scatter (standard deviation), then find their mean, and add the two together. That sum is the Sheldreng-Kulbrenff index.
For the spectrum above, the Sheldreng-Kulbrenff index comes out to 341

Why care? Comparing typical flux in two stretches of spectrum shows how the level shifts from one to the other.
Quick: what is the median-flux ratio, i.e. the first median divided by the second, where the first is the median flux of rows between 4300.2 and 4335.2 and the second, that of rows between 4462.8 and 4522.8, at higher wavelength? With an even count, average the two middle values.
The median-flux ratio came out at 0.81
